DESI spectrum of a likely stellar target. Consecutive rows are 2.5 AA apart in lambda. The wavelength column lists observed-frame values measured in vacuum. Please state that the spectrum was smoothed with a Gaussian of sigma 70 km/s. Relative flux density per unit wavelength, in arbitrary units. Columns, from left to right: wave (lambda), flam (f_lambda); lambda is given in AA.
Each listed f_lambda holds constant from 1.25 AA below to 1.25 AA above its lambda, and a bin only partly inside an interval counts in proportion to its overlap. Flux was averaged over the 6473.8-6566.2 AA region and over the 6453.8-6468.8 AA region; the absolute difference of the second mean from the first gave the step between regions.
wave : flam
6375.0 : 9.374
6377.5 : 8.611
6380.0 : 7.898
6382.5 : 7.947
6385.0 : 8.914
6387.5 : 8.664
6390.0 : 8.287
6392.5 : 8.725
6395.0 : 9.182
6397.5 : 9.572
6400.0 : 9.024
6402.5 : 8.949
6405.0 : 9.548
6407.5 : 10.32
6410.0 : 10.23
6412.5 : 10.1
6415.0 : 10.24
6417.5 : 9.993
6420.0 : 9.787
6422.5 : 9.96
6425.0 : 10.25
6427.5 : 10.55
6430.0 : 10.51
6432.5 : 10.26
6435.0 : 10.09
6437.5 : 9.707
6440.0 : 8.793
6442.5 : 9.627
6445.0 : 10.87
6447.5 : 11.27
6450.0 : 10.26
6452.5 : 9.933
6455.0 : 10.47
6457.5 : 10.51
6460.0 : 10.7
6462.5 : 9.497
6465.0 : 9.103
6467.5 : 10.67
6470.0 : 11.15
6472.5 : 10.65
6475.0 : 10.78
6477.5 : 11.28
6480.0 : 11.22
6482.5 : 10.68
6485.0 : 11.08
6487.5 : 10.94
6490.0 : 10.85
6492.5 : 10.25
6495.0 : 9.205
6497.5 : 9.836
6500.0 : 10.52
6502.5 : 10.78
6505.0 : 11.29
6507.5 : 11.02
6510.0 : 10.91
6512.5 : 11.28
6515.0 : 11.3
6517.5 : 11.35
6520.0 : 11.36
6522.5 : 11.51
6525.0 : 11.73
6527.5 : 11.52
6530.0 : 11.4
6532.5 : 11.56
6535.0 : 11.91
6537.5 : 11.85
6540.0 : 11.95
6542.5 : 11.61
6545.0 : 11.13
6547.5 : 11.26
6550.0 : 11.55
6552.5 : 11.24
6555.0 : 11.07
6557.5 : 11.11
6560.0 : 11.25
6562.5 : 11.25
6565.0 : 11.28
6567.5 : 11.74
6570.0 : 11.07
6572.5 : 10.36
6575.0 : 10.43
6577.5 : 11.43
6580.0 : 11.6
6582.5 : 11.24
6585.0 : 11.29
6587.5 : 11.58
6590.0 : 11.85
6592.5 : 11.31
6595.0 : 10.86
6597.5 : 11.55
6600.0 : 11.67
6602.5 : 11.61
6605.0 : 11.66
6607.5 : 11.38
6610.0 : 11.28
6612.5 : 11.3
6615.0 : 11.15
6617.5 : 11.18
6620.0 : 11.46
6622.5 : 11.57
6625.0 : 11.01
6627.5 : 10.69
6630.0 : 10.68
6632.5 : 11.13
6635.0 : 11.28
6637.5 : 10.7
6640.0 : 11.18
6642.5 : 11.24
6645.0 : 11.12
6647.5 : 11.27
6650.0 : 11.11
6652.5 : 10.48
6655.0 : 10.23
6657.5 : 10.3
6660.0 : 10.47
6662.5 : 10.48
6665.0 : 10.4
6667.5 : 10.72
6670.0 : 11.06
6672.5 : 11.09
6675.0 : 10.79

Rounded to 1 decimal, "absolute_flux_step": 1.0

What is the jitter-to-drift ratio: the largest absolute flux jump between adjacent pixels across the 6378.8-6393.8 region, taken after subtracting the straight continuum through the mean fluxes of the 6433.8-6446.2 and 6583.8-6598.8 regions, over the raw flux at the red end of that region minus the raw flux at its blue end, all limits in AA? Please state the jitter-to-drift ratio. 1.1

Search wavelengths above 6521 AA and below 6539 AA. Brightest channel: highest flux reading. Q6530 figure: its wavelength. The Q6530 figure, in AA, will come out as 6535.0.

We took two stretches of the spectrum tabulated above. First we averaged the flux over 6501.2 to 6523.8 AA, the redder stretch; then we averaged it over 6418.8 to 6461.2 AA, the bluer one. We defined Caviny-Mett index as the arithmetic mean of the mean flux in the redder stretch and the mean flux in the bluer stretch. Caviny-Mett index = 10.7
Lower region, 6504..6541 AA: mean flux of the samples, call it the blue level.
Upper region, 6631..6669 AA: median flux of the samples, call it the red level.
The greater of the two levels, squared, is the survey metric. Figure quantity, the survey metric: 131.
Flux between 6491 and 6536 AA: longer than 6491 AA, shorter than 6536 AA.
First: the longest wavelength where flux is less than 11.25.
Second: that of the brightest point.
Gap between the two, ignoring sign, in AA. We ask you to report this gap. 25.0 AA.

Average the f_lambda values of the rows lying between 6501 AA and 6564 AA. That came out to 11.4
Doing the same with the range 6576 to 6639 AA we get 11.3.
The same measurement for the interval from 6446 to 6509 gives 10.6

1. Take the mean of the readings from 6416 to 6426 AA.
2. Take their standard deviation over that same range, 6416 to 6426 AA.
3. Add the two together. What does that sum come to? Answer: 10.2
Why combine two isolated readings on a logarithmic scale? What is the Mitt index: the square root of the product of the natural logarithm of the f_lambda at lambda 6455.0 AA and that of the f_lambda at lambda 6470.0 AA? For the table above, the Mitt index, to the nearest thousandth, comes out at 2.380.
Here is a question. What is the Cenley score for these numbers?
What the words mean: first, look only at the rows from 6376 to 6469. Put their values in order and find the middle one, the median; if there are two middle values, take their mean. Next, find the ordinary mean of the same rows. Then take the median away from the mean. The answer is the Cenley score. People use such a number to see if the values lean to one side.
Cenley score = -0.23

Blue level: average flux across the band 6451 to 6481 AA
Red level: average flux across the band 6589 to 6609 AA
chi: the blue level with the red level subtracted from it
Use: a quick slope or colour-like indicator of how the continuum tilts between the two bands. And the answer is -1.0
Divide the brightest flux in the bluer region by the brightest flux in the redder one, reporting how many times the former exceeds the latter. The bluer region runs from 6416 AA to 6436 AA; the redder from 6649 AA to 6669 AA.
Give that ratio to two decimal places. 0.95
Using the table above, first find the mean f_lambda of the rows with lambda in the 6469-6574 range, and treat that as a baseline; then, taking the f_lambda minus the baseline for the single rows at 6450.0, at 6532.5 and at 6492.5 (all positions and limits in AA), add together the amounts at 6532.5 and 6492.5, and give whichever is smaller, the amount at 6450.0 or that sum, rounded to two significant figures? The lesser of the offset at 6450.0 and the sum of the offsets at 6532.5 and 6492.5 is -0.86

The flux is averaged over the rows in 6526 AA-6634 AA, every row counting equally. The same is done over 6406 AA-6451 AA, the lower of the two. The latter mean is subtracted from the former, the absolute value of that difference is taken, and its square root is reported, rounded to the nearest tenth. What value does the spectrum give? 1.1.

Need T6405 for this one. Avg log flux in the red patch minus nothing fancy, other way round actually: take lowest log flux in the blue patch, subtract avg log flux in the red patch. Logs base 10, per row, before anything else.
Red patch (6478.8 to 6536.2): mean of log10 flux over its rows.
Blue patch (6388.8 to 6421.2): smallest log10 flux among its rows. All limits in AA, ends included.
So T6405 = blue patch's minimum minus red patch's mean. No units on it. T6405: -0.12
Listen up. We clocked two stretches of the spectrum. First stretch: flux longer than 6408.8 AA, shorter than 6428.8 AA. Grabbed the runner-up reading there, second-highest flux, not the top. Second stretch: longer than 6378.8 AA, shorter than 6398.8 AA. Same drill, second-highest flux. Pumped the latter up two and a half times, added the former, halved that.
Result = 16.6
